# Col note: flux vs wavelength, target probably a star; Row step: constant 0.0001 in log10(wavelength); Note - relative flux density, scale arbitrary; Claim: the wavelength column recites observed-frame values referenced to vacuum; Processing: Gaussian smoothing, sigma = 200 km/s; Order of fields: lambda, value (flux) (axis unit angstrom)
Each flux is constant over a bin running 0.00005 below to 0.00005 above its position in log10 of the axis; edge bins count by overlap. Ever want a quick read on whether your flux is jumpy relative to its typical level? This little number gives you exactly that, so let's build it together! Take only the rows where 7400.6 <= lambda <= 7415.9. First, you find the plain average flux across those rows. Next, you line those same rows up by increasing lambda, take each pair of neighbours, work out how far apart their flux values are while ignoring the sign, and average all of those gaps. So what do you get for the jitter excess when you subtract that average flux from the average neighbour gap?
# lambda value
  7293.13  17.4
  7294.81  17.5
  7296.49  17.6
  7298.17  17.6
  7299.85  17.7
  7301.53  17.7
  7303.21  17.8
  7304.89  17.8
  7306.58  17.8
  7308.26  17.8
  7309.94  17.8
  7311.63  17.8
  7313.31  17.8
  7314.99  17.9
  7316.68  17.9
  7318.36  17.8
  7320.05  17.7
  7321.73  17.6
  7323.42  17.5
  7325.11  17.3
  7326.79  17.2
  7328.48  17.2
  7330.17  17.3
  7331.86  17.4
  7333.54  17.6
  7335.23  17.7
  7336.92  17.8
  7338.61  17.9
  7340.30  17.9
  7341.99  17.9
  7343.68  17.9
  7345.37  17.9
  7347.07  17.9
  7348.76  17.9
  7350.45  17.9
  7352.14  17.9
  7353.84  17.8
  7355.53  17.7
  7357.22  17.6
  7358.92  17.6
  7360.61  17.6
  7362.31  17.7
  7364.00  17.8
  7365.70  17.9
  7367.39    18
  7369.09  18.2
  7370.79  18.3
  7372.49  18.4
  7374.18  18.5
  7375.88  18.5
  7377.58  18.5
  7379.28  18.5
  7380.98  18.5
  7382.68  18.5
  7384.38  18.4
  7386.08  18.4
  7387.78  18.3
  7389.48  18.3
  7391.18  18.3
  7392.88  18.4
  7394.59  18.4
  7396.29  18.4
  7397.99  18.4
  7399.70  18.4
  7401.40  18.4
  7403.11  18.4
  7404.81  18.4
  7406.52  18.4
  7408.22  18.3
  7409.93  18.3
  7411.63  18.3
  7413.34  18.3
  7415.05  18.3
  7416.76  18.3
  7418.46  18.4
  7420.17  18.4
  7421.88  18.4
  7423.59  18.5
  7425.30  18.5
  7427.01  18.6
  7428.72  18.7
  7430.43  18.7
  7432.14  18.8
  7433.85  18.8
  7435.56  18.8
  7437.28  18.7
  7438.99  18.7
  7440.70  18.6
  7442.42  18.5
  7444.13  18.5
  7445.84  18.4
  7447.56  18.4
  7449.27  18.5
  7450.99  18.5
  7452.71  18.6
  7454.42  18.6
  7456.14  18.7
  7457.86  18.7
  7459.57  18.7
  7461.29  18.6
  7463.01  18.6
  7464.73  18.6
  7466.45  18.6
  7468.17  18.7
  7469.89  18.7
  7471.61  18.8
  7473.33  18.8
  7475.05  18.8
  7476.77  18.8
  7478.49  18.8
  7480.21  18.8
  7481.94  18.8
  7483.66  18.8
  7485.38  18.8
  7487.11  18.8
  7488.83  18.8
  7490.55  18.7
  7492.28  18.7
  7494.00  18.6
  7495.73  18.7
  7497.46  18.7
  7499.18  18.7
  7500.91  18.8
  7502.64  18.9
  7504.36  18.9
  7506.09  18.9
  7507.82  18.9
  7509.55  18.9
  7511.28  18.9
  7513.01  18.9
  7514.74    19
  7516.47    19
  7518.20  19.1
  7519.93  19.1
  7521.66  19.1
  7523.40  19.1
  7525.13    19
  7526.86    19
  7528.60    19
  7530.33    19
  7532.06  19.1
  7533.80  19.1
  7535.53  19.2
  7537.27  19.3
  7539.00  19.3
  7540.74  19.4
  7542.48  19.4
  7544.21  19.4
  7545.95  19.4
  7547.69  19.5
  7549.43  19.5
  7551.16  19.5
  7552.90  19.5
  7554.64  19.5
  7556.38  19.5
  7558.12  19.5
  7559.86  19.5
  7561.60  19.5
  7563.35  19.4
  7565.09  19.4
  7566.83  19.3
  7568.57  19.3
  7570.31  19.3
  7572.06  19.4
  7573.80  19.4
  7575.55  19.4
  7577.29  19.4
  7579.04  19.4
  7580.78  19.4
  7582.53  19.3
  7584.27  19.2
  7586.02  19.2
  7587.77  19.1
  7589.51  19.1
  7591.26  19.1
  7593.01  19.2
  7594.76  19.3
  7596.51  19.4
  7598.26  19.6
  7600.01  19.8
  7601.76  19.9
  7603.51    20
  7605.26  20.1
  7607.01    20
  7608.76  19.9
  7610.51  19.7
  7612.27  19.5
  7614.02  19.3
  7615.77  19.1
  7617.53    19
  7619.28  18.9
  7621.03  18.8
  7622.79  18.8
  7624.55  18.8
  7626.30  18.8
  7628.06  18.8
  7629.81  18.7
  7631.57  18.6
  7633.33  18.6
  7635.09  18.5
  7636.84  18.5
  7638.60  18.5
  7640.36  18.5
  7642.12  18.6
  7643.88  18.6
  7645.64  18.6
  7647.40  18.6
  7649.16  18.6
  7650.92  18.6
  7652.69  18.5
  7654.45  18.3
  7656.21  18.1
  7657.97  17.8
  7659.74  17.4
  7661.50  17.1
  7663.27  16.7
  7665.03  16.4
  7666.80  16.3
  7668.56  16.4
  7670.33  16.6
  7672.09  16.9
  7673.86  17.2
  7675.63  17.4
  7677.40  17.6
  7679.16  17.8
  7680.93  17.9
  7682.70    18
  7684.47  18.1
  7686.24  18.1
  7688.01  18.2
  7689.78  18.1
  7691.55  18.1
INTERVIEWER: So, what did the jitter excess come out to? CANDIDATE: -18.3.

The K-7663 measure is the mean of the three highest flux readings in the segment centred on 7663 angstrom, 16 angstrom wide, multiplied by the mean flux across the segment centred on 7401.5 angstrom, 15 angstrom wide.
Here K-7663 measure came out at 327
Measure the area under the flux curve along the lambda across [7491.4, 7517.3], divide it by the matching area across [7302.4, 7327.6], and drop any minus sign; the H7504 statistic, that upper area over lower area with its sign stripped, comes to 1.09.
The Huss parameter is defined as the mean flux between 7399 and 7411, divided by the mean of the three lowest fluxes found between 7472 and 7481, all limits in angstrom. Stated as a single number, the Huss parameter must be 0.98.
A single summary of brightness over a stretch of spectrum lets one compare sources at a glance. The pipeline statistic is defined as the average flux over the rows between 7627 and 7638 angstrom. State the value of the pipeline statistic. 18.62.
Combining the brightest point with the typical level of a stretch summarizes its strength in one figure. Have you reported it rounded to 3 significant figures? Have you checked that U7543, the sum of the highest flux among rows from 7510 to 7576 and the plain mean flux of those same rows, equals 38.8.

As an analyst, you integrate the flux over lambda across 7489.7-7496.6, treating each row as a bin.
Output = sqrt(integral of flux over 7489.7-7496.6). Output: 11.35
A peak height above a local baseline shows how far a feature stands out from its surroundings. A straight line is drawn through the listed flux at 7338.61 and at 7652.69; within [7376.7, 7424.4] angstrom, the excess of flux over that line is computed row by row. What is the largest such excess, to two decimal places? 0.53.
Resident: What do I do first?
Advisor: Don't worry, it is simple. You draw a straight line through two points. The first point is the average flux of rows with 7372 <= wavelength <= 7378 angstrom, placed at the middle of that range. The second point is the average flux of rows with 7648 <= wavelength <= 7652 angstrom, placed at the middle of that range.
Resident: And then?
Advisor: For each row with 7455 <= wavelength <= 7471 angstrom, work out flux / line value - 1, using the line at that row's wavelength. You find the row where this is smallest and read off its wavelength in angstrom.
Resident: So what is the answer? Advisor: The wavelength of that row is 7466.45 angstrom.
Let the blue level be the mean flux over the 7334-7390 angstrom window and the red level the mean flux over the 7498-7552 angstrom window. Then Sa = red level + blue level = 37.2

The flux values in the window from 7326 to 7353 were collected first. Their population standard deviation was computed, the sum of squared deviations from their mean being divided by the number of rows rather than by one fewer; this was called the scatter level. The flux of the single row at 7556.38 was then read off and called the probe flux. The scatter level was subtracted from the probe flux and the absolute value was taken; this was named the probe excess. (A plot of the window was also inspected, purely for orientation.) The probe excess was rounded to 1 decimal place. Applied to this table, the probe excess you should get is 19.2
